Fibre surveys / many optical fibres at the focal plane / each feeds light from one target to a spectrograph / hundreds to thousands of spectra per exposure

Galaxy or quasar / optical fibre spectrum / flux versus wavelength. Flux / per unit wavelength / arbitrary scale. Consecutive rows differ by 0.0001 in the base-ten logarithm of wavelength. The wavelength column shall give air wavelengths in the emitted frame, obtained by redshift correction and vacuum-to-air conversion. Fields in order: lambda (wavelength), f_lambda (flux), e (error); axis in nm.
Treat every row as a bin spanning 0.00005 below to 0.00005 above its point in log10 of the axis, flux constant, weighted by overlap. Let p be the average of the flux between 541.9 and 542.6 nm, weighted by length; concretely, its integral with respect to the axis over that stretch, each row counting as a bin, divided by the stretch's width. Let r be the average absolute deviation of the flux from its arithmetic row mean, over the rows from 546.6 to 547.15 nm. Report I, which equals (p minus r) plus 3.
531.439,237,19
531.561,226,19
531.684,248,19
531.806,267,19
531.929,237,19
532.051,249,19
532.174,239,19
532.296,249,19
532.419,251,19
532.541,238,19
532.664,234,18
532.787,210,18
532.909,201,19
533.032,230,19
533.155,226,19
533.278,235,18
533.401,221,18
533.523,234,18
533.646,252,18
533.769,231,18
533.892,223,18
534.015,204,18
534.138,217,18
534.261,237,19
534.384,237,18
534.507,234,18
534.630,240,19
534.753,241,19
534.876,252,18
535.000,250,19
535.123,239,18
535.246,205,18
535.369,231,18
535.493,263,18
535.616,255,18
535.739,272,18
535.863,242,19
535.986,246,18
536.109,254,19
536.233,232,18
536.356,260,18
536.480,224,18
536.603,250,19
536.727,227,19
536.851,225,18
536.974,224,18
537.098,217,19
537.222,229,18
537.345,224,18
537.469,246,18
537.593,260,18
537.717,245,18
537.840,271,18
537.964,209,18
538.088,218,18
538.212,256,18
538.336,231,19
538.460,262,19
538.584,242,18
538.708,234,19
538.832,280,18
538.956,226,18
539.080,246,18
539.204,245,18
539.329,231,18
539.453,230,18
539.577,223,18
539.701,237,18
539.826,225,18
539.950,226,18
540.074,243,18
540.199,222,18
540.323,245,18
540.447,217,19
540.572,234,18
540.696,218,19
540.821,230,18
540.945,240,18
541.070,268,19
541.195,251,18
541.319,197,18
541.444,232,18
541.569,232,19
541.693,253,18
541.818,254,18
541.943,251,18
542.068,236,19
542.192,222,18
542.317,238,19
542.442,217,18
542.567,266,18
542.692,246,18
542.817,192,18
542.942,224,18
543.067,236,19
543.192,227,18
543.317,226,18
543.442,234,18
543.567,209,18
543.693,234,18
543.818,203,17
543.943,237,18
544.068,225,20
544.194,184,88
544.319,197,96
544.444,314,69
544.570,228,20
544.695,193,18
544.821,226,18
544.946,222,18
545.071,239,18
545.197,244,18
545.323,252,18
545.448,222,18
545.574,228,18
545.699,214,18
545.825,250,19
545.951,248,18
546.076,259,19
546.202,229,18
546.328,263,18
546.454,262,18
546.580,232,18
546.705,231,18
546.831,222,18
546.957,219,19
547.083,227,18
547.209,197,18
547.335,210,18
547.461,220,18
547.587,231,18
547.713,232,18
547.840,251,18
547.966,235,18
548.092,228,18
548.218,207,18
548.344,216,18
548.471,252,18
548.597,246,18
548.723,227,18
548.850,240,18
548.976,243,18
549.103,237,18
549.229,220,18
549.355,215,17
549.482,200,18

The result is 236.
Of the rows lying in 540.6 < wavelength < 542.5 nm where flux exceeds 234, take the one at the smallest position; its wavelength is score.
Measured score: 540.945 nm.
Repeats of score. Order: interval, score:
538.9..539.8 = 539.080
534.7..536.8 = 534.753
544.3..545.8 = 544.444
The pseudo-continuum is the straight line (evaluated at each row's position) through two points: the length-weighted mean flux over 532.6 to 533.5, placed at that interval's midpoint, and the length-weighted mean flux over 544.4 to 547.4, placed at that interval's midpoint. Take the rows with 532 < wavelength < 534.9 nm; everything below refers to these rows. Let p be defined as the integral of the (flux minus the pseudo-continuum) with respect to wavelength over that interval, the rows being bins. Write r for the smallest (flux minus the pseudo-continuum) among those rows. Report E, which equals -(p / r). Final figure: 1.2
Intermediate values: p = 26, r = -22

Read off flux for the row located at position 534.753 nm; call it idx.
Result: 241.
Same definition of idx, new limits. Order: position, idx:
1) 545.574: 228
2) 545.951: 248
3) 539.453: 230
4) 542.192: 222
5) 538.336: 231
